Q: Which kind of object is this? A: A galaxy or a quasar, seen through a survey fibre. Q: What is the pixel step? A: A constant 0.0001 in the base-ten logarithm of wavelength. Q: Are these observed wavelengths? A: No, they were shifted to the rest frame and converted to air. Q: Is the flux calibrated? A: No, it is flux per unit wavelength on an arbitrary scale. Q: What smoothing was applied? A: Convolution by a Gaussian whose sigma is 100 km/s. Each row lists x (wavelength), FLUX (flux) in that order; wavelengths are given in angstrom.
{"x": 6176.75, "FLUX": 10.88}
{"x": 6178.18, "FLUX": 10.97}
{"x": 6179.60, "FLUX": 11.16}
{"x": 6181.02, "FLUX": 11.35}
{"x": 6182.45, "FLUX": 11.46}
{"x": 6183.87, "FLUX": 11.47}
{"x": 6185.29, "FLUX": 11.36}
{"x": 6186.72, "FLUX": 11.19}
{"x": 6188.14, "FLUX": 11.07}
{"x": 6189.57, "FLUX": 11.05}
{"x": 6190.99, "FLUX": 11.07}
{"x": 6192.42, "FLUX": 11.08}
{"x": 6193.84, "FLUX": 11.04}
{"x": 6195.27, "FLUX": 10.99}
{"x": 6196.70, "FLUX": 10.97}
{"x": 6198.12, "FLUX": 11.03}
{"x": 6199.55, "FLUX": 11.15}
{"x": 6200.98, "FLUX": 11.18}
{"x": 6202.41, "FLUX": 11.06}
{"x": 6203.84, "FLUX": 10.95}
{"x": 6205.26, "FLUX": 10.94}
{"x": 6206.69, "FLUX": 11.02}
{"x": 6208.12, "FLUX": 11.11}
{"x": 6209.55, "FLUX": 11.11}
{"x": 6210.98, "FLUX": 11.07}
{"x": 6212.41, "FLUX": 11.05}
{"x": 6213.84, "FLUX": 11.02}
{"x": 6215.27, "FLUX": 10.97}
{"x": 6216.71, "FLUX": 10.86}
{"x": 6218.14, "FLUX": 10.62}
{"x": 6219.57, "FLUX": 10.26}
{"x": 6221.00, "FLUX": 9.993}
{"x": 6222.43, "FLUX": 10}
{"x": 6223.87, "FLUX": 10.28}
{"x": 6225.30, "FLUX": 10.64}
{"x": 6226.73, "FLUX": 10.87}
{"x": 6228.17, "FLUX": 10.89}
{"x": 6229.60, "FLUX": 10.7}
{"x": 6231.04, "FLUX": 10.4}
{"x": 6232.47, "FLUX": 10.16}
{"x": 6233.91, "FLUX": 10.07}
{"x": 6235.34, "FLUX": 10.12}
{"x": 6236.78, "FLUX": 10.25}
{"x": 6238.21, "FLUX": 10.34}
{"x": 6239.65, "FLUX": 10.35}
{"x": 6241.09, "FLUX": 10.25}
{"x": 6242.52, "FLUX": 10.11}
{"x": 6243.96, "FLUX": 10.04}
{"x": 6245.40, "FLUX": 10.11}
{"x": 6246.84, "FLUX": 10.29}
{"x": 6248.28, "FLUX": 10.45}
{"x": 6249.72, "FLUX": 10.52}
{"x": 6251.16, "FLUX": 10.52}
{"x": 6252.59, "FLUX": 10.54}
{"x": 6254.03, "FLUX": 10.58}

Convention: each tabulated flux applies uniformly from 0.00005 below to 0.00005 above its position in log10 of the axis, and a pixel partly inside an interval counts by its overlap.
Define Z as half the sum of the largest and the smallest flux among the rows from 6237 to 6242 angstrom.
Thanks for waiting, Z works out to 10.3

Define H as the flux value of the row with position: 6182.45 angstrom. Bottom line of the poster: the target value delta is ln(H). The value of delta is 2.44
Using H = 11.46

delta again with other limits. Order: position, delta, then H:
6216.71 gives 2.39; 10.86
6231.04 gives 2.34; 10.4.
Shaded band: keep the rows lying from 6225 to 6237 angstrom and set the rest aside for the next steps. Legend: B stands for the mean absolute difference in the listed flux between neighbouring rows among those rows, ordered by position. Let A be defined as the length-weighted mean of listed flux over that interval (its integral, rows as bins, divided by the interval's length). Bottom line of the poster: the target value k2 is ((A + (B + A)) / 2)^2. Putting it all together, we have 111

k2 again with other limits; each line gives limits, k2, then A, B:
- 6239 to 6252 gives 107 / 10.3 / 0.10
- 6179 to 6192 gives 127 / 11.2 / 0.09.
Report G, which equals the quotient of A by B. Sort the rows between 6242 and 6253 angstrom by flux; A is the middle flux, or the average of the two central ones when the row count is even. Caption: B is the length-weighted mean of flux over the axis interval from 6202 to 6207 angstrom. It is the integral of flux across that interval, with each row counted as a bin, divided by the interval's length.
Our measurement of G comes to 0.94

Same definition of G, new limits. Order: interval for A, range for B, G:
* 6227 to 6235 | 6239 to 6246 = 1.02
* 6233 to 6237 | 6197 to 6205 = 0.91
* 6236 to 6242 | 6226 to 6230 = 0.95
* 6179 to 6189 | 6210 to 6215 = 1.03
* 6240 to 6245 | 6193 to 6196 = 0.92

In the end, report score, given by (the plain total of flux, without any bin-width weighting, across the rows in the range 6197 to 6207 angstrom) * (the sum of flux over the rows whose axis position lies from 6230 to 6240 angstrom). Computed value 5544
